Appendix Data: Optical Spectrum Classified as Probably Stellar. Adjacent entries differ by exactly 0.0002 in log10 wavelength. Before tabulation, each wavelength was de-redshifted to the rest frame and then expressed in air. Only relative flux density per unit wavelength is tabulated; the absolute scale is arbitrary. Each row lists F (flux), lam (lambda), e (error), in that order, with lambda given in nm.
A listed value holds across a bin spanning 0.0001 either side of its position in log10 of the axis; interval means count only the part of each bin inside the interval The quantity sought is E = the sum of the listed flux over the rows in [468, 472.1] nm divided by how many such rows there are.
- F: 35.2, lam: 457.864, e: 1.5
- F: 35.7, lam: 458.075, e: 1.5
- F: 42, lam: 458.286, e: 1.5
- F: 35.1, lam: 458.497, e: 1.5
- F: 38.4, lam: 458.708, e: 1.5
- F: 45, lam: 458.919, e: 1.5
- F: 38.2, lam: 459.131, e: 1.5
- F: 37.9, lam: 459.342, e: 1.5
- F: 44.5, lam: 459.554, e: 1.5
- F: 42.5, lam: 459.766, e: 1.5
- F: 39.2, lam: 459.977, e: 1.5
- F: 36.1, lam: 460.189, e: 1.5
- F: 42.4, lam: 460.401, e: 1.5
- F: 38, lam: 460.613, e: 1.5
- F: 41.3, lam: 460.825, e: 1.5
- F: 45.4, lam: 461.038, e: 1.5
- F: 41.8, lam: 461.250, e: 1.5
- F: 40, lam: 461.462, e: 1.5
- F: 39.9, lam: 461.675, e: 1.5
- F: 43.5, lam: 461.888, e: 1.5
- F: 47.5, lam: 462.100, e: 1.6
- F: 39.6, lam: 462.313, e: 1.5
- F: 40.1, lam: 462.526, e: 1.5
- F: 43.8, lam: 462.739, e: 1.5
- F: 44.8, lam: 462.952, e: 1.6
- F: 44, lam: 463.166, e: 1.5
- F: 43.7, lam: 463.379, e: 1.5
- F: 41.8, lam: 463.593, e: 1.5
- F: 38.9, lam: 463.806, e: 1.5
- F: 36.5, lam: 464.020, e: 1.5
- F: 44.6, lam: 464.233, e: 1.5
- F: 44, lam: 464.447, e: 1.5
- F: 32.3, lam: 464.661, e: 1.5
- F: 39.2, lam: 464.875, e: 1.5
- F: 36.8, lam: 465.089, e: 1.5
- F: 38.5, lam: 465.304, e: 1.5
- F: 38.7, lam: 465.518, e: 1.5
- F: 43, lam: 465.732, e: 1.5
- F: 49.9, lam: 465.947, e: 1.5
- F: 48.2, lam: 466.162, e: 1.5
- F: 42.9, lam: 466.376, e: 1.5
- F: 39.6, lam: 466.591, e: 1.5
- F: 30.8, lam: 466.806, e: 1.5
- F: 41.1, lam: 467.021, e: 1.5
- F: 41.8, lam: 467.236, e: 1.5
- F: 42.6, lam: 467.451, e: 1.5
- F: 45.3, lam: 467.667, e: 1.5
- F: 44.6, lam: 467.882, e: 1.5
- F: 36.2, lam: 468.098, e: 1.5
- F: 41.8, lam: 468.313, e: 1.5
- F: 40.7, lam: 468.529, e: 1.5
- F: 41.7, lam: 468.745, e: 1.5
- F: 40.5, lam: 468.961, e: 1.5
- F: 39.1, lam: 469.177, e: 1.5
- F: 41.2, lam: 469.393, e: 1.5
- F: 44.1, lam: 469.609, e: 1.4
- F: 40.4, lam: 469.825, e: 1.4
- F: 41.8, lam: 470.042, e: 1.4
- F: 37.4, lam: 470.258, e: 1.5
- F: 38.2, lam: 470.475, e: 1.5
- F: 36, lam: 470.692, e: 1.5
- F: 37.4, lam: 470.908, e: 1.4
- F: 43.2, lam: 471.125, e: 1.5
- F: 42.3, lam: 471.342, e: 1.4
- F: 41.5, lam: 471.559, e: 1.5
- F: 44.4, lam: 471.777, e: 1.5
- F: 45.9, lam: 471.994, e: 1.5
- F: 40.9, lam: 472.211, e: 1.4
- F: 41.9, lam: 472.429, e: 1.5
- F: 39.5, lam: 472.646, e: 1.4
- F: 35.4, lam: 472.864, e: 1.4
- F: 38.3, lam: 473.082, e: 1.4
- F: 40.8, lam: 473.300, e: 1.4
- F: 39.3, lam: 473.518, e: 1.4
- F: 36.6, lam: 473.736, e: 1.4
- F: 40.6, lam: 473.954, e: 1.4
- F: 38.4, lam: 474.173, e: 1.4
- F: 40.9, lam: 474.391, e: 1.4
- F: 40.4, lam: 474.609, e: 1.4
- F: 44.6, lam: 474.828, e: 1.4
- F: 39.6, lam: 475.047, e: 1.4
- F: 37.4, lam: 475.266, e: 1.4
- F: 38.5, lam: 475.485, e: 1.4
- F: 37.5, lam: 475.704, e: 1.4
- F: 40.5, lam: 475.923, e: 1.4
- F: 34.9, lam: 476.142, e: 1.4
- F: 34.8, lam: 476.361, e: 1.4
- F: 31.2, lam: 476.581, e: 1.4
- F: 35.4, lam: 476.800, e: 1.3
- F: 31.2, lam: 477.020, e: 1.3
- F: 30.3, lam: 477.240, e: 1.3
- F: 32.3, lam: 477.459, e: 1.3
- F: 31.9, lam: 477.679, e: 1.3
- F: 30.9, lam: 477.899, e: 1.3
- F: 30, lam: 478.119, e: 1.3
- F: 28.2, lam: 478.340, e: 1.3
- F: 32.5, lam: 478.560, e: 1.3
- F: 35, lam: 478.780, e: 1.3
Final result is 40.7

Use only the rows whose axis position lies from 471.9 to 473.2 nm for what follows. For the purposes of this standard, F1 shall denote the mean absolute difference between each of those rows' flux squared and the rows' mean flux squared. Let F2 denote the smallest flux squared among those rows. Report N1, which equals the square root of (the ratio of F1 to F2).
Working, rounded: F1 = 209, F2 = 1253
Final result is 0.41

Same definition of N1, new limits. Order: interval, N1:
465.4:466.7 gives 0.46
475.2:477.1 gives 0.43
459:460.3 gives 0.40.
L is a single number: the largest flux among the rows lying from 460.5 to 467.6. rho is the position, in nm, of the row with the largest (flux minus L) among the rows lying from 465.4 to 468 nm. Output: 465.947 nm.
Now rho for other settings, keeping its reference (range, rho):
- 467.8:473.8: 471.994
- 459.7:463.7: 462.100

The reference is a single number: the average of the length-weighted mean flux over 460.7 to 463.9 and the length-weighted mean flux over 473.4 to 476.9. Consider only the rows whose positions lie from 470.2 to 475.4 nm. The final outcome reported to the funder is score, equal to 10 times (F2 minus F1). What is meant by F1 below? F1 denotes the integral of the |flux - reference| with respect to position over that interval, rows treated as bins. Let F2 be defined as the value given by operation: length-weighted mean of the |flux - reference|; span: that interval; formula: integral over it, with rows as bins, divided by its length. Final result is -94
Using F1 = 12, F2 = 2.2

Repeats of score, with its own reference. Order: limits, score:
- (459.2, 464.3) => -109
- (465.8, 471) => -125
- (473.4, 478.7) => -215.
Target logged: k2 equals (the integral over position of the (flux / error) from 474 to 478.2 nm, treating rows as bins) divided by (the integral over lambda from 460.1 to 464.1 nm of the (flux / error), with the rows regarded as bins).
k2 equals 1.00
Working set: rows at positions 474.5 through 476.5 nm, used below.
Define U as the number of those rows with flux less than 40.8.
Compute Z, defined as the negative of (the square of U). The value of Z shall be -64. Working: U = 8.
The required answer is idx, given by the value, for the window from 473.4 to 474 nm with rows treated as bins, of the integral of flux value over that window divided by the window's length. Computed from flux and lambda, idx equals 38.7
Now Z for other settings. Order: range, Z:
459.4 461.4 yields -9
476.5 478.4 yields -81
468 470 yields -25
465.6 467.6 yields -4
